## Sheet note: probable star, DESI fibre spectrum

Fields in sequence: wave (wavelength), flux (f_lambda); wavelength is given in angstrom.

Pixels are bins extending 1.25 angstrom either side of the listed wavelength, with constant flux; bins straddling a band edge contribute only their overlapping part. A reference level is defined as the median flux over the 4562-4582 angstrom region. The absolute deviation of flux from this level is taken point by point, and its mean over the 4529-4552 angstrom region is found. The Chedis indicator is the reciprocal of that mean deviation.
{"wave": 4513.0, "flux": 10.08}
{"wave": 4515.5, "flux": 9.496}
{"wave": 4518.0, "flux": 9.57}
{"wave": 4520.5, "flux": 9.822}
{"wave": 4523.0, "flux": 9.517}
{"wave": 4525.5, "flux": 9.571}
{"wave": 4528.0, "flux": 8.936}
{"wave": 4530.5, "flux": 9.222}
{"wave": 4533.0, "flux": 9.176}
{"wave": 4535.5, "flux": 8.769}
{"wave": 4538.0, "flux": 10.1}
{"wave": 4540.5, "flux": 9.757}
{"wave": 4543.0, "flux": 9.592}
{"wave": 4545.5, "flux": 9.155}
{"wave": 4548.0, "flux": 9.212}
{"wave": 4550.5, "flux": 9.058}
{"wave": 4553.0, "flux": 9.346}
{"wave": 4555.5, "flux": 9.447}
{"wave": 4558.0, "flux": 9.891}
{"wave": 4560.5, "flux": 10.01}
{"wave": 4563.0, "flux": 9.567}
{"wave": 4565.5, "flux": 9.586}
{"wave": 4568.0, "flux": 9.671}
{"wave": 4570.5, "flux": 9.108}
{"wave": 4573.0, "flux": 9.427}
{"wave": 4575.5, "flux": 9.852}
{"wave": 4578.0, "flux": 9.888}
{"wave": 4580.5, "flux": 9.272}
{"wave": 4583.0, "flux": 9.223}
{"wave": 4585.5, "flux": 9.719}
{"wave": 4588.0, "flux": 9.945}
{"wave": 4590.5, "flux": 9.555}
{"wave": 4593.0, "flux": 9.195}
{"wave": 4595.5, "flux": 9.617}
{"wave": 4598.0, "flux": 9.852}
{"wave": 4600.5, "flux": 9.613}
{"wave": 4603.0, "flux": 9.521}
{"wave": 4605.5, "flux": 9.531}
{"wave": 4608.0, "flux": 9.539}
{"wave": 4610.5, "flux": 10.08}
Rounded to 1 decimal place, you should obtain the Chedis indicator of 2.5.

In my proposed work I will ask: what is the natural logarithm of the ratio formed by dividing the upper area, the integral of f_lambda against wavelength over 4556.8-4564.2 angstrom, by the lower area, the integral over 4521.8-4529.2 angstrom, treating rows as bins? 0.050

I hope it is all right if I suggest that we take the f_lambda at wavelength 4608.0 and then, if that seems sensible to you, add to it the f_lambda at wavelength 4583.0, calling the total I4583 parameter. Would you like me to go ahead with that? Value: 18.8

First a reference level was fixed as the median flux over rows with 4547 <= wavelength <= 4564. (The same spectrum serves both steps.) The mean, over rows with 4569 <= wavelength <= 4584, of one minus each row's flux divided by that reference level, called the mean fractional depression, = -0.002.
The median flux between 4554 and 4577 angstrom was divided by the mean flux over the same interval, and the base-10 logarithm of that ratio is -0.001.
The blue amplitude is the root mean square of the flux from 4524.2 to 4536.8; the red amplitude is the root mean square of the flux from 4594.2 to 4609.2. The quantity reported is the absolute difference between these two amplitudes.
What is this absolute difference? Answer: 0.47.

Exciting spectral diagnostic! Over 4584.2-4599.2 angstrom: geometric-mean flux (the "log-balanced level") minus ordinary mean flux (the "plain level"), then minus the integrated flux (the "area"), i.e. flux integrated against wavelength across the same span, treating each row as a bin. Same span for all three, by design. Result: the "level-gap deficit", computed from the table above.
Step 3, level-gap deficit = -145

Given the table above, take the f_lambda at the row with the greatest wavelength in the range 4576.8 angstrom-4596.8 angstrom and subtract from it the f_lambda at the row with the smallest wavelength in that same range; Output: -0.27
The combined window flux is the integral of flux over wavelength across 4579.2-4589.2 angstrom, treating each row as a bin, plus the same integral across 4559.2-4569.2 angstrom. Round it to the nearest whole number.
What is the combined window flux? 192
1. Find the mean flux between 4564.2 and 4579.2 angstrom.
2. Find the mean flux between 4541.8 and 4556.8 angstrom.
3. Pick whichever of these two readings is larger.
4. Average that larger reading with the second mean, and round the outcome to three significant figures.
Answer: 9.45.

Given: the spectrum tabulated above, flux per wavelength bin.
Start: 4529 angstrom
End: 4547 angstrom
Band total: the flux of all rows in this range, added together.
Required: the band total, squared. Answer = 4326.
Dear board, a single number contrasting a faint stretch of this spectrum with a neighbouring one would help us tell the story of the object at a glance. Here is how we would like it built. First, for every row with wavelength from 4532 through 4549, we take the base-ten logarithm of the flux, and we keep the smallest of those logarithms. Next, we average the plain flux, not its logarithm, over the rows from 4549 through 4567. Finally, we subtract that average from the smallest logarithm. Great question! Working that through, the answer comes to -8.61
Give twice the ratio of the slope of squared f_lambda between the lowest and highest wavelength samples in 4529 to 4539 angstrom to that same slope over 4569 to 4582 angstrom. 15.0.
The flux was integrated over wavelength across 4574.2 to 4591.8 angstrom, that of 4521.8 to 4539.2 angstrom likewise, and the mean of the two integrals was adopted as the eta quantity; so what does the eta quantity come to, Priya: 166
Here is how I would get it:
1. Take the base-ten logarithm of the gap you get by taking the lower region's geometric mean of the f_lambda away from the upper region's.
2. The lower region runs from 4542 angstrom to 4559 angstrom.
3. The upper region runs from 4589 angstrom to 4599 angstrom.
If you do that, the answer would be -0.77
